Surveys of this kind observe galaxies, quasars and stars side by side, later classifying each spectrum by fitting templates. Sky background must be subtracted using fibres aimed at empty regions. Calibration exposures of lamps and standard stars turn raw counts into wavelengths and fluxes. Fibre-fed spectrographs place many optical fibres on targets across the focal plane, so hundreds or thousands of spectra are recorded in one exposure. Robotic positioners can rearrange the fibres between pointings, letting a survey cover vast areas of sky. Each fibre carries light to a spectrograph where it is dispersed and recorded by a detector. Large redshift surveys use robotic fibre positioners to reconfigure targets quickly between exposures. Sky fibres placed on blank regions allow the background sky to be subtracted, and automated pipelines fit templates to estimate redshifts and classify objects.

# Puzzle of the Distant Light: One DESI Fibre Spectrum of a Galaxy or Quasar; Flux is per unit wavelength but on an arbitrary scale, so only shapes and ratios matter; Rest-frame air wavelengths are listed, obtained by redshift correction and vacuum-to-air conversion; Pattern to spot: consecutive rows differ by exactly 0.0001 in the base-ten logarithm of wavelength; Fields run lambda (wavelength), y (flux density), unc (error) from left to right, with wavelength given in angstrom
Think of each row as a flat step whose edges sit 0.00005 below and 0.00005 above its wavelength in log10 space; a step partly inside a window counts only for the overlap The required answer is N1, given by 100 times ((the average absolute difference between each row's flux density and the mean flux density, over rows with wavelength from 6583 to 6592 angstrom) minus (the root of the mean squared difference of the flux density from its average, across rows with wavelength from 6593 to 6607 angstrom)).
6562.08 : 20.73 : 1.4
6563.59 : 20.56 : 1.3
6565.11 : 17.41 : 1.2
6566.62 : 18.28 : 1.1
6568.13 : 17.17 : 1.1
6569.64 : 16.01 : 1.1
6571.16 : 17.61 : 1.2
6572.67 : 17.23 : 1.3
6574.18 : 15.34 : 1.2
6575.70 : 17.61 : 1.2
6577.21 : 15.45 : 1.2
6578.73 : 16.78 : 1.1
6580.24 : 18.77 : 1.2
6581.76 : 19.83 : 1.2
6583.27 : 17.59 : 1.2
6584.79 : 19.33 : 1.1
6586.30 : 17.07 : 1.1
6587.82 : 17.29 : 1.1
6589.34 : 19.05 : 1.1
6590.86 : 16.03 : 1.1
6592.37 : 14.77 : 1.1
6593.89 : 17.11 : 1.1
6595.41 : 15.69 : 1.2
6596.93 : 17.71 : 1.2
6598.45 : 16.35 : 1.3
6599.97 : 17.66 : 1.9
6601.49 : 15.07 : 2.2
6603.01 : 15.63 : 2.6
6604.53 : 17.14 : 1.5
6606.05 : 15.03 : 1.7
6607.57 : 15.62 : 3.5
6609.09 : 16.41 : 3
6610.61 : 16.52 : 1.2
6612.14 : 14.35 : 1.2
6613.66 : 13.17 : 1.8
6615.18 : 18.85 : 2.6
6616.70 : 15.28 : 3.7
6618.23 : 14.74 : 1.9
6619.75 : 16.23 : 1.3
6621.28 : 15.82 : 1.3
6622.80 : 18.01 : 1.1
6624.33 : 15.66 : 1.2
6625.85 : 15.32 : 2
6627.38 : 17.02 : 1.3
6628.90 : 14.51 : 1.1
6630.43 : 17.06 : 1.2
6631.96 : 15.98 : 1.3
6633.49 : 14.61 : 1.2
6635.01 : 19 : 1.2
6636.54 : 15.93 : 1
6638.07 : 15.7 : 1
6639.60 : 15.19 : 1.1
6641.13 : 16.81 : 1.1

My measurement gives -3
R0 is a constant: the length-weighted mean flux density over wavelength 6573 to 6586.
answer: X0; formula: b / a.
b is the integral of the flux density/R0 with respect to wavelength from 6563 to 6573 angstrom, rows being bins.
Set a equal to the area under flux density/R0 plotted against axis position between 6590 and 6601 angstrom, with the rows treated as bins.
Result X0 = 0.98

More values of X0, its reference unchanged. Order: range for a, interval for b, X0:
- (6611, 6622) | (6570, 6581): 1.09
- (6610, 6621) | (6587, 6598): 1.08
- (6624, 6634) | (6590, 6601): 1.15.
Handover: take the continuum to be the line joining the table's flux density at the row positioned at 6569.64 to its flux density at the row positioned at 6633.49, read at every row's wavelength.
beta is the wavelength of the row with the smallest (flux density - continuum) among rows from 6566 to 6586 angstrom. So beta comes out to 6574.18 angstrom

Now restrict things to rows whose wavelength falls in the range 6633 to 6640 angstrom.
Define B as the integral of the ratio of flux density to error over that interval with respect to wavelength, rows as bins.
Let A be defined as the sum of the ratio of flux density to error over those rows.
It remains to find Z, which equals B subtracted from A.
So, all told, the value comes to -30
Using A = 73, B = 104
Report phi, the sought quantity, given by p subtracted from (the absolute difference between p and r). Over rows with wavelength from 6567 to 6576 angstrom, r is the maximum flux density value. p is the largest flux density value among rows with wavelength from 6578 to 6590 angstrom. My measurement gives -17.6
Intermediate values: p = 19.83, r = 17.61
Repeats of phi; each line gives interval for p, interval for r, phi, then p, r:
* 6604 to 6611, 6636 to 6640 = -15.9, 17.14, 15.93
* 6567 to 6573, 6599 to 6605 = -17.6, 17.61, 17.66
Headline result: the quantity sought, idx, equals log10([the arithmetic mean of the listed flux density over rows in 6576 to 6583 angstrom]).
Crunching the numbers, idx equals 1.25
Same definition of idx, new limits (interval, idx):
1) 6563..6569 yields 1.26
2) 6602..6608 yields 1.20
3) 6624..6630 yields 1.19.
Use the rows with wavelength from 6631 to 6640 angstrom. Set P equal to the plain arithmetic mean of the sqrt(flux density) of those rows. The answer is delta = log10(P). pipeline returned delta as 0.603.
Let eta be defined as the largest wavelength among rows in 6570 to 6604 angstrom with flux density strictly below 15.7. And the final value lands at 6603.01 angstrom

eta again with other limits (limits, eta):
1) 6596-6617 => 6616.70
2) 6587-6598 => 6595.41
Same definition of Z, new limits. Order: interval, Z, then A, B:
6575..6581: -29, 58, 88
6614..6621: -26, 32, 57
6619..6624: -27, 41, 68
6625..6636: -51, 88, 140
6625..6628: -10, 21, 31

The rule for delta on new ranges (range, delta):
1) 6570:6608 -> 0.614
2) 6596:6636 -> 0.603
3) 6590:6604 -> 0.605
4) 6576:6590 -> 0.626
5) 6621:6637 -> 0.605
